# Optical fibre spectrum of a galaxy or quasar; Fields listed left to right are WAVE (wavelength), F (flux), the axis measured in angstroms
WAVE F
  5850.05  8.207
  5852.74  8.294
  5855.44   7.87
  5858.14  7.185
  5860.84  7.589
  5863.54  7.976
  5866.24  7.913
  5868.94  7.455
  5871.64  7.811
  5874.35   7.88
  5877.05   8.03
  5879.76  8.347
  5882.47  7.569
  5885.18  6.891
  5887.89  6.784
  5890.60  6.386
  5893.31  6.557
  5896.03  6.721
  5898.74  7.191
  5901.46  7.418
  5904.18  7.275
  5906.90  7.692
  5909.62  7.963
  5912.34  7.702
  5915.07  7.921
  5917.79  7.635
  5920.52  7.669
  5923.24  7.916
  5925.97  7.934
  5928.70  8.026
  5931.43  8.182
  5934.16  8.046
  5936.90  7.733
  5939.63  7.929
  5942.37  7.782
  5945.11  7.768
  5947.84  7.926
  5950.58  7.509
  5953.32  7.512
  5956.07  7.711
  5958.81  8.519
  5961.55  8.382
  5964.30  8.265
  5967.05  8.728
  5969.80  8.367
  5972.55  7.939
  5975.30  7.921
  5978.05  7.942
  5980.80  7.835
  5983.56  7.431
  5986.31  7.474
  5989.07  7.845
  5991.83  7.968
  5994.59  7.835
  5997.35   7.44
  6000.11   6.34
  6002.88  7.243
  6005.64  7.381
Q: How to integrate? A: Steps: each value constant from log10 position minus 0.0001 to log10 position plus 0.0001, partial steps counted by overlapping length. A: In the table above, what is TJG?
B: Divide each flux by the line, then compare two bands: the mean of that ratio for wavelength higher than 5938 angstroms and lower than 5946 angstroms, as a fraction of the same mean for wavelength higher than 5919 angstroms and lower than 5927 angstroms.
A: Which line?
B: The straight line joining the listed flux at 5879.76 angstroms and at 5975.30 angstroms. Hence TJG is 1.01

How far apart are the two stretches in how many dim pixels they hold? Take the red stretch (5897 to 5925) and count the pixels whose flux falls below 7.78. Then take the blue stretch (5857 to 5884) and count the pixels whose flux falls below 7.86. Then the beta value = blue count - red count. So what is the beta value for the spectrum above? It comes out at -2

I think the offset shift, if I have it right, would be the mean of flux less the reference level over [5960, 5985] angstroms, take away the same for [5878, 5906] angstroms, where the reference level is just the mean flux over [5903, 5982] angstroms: 1.0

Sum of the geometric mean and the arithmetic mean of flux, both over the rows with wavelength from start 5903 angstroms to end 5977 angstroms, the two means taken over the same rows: 15.8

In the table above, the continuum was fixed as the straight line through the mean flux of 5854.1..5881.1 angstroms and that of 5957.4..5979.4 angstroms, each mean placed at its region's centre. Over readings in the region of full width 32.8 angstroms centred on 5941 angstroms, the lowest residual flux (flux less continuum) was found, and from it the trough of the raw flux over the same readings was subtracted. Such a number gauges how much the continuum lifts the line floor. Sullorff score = -8.19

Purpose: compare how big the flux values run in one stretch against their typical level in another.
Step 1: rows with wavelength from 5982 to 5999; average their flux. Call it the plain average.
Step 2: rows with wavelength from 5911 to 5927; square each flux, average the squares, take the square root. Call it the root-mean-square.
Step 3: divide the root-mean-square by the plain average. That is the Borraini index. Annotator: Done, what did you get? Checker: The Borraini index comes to 1.02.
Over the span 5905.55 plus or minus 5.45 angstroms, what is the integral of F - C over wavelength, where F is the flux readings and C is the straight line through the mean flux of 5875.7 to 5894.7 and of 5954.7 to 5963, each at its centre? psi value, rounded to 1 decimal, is 1.0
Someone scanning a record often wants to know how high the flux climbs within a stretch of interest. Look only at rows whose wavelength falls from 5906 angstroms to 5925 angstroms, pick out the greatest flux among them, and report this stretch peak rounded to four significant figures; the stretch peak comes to 7.963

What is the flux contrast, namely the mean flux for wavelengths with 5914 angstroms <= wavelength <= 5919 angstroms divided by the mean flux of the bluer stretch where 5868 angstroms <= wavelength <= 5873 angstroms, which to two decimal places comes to 1.02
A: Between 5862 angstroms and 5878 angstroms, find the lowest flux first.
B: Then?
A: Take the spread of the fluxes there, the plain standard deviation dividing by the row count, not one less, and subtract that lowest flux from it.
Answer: -7.3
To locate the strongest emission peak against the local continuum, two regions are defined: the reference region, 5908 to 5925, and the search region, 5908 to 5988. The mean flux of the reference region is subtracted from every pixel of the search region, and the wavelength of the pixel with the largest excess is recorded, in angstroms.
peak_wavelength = 5967.05 angstroms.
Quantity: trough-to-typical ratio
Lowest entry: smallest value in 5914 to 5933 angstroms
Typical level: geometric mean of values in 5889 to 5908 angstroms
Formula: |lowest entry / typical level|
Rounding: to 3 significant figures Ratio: 1.09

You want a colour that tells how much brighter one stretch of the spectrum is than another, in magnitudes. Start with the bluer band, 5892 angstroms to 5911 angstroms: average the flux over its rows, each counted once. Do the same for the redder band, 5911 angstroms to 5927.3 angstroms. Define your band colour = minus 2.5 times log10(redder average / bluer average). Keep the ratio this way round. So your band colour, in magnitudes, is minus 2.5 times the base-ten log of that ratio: -0.077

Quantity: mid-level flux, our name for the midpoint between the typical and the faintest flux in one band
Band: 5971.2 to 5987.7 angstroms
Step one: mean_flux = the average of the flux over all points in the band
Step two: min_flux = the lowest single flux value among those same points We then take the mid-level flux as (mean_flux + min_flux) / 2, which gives 7.6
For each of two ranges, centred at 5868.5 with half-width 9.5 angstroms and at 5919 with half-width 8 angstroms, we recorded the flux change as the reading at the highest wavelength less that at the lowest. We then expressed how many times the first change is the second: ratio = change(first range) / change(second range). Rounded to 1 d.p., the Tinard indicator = 1.9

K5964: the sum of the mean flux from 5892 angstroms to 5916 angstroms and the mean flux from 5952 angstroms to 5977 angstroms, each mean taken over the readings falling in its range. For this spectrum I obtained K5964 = 15.5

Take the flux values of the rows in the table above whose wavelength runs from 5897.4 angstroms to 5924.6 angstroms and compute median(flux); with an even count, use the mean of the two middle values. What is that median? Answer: 7.68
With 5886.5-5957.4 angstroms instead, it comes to 7.71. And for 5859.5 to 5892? 7.70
